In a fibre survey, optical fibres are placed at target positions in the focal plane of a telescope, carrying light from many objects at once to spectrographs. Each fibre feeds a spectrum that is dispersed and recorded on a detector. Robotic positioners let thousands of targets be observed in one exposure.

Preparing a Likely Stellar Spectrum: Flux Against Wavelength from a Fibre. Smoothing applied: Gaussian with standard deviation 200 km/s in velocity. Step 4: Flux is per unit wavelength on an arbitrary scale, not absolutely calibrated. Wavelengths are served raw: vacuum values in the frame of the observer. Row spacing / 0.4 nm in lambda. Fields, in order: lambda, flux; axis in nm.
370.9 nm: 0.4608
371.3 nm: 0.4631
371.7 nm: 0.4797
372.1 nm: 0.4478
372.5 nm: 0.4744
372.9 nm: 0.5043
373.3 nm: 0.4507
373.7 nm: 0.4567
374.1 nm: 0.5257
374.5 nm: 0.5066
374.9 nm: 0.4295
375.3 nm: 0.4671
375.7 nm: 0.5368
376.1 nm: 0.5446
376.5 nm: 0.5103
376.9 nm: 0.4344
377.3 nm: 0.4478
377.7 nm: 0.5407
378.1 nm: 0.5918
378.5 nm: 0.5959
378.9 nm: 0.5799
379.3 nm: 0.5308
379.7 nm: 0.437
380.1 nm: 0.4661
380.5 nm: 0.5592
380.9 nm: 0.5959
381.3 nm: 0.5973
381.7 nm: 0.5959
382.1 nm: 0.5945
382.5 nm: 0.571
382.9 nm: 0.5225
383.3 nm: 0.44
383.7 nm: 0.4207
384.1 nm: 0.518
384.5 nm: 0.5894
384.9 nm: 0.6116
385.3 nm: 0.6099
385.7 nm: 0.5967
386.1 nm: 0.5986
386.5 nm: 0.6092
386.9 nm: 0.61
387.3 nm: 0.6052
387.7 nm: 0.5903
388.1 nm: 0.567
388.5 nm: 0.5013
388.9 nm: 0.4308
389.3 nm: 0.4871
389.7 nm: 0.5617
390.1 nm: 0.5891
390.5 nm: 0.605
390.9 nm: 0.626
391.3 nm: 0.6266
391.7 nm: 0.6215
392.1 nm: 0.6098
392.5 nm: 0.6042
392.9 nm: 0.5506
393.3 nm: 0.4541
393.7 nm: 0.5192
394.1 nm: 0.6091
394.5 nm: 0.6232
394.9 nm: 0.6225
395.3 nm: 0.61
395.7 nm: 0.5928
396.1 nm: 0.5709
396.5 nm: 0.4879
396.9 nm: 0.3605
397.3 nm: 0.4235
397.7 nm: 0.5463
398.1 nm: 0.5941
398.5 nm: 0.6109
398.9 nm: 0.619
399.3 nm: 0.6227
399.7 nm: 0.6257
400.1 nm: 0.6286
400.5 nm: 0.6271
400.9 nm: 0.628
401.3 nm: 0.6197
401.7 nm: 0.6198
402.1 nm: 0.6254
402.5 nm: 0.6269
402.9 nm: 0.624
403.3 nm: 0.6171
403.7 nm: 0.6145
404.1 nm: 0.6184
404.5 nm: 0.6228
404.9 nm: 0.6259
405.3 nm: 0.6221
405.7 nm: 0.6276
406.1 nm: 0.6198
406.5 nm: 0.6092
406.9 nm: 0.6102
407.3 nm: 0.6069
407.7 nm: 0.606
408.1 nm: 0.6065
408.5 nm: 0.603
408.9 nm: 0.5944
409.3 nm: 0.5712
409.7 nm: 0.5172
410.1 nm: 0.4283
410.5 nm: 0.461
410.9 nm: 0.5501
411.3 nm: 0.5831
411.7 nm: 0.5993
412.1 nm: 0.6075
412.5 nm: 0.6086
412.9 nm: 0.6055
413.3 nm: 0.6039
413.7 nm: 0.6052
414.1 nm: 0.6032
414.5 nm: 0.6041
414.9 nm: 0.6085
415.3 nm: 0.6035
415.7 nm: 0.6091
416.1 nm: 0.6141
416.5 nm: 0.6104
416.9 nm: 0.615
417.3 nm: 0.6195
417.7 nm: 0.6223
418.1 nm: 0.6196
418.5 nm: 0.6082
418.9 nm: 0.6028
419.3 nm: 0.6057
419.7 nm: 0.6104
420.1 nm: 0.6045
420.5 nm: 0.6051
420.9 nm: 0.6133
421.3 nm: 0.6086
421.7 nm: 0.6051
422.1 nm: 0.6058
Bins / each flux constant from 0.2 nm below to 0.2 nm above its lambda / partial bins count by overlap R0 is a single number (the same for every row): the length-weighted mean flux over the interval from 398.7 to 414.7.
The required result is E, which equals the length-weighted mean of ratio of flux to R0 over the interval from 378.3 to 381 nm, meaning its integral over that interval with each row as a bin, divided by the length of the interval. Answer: 0.89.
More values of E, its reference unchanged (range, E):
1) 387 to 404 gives 0.96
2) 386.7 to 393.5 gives 0.94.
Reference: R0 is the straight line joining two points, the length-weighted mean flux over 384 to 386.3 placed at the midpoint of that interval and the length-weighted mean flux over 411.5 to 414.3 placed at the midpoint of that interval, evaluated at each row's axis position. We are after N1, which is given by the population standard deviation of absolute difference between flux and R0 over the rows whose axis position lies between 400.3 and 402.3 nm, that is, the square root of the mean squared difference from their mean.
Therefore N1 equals 0.004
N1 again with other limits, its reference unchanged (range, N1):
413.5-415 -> 0.001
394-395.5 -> 0.007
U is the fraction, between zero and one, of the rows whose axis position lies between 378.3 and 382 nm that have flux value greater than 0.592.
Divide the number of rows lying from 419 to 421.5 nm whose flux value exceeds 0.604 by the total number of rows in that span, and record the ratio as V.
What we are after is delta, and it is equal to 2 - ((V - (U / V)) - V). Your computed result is 2.4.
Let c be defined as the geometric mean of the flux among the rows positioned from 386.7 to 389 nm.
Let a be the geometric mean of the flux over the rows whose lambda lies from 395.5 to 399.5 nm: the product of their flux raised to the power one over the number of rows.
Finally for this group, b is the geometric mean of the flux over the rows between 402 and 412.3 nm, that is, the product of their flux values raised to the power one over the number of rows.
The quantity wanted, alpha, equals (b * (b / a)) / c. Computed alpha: 1.19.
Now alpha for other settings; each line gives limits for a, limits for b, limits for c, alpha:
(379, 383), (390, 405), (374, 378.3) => 1.26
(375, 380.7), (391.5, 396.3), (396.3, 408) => 1.10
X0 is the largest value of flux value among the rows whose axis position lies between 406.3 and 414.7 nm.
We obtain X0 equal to 0.6102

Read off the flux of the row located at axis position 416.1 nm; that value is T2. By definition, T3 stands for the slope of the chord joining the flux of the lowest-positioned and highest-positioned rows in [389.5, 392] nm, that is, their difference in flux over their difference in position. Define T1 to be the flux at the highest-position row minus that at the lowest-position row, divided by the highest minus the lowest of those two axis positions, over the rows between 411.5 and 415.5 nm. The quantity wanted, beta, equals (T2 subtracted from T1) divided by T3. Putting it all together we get -20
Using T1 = 0.001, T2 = 0.6141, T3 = 0.03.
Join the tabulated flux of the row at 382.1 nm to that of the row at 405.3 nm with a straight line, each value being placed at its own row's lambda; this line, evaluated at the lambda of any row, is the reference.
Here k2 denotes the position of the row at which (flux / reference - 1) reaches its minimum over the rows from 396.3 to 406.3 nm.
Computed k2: 396.9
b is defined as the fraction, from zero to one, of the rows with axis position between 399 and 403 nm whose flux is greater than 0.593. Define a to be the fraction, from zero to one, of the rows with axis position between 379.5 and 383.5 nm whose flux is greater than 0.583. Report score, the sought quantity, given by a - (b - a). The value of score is -0.2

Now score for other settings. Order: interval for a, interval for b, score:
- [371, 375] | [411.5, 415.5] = -1.0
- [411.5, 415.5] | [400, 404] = 1.0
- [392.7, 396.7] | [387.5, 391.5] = 0.7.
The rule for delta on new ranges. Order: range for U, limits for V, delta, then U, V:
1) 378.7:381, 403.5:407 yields 2.2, 0.2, 1.0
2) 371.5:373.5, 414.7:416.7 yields 2.0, 0.0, 0.8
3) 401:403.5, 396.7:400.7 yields 3.7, 1.0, 0.6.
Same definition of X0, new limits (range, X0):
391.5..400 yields 0.6257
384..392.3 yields 0.6266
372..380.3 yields 0.5959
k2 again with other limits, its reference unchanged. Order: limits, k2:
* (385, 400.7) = 396.9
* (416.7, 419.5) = 418.9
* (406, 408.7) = 408.5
